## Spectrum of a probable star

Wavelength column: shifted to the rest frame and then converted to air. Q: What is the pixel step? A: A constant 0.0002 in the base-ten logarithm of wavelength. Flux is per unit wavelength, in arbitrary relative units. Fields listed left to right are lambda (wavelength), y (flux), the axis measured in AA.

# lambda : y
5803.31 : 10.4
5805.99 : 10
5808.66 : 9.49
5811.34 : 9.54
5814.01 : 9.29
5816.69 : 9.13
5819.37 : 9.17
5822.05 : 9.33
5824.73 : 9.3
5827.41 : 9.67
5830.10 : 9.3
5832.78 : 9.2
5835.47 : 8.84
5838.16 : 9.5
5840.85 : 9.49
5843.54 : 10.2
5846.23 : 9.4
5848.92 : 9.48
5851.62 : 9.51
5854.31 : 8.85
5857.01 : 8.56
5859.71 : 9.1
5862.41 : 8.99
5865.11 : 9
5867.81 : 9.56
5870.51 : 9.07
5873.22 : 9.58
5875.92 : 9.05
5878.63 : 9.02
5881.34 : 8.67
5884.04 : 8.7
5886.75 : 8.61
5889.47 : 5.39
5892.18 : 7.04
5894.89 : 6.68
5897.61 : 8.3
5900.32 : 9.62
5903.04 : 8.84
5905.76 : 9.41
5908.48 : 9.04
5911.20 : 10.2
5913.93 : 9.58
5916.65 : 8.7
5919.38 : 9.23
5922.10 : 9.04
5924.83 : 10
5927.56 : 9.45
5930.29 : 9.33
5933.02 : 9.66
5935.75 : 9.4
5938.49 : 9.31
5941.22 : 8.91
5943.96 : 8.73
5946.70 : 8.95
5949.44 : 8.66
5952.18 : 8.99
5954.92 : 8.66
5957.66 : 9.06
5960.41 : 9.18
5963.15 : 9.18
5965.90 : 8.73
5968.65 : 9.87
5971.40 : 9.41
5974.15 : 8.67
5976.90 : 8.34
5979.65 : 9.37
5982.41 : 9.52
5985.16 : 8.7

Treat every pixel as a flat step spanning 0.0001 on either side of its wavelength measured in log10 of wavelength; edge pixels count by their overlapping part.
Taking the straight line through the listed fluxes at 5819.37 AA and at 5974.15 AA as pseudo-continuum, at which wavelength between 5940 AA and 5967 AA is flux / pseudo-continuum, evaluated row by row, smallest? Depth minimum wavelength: 5949.44 AA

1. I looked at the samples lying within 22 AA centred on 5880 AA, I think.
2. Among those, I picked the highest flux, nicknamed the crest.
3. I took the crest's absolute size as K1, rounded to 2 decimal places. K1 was 9.58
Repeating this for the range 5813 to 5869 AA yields 10.20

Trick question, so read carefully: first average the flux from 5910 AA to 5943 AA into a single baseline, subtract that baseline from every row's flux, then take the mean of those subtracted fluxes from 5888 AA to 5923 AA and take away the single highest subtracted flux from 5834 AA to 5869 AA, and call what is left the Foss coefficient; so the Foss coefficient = -1.66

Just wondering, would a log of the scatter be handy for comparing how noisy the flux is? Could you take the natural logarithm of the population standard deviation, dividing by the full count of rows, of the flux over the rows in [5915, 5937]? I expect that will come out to -1.0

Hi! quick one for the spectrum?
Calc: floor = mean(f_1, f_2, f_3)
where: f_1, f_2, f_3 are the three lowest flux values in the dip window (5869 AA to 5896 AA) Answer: 6.37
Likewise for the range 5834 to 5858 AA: 8.75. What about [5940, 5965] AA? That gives 8.68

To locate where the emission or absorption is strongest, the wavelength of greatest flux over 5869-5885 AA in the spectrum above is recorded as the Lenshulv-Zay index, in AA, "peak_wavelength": 5873.22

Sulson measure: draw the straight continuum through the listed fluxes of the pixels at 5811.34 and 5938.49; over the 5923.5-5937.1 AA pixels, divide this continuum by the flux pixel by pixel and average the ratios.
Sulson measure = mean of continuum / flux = 0.98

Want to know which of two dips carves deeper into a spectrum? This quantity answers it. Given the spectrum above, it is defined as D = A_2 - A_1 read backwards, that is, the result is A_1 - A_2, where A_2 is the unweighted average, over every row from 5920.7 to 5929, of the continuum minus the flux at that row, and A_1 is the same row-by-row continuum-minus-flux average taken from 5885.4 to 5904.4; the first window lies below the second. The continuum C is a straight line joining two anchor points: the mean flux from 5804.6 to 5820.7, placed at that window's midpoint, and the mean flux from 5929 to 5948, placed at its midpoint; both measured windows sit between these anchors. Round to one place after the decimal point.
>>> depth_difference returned 1.8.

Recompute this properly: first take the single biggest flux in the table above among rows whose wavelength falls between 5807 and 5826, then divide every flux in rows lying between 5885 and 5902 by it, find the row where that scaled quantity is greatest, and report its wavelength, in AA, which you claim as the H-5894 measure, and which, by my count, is 5900.32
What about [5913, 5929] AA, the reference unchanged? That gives 5924.83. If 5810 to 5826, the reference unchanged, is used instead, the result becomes 5811.34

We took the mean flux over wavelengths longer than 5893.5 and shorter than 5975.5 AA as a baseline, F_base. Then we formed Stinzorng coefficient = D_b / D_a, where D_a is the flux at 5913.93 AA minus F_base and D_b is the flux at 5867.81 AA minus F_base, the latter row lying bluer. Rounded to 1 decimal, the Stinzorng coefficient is 1.0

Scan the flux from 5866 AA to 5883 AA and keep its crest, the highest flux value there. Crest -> 9.58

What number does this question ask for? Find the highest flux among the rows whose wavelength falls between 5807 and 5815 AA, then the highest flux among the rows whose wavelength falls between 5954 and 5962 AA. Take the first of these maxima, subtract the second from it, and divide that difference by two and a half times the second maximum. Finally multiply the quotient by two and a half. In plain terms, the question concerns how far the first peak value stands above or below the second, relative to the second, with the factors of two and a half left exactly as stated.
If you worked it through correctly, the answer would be 0.039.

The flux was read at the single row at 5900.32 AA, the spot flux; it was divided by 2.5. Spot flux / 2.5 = 3.848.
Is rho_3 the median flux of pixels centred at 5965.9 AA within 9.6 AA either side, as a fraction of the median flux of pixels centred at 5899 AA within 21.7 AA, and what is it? 1.05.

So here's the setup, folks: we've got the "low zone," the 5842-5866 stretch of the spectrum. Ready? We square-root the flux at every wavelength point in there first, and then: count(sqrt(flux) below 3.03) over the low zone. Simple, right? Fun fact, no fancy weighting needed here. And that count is 5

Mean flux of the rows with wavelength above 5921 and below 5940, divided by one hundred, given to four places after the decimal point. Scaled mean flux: 0.0946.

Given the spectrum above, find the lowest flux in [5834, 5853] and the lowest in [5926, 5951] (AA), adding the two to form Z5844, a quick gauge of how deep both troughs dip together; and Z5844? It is 17.5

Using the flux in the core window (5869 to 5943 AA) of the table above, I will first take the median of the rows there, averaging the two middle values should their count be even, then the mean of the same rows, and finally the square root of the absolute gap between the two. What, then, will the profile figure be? 0.41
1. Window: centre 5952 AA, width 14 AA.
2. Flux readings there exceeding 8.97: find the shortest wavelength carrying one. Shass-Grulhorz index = 5952.18 AA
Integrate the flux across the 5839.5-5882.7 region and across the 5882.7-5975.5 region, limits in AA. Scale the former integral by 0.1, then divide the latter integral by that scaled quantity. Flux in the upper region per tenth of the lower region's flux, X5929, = 21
